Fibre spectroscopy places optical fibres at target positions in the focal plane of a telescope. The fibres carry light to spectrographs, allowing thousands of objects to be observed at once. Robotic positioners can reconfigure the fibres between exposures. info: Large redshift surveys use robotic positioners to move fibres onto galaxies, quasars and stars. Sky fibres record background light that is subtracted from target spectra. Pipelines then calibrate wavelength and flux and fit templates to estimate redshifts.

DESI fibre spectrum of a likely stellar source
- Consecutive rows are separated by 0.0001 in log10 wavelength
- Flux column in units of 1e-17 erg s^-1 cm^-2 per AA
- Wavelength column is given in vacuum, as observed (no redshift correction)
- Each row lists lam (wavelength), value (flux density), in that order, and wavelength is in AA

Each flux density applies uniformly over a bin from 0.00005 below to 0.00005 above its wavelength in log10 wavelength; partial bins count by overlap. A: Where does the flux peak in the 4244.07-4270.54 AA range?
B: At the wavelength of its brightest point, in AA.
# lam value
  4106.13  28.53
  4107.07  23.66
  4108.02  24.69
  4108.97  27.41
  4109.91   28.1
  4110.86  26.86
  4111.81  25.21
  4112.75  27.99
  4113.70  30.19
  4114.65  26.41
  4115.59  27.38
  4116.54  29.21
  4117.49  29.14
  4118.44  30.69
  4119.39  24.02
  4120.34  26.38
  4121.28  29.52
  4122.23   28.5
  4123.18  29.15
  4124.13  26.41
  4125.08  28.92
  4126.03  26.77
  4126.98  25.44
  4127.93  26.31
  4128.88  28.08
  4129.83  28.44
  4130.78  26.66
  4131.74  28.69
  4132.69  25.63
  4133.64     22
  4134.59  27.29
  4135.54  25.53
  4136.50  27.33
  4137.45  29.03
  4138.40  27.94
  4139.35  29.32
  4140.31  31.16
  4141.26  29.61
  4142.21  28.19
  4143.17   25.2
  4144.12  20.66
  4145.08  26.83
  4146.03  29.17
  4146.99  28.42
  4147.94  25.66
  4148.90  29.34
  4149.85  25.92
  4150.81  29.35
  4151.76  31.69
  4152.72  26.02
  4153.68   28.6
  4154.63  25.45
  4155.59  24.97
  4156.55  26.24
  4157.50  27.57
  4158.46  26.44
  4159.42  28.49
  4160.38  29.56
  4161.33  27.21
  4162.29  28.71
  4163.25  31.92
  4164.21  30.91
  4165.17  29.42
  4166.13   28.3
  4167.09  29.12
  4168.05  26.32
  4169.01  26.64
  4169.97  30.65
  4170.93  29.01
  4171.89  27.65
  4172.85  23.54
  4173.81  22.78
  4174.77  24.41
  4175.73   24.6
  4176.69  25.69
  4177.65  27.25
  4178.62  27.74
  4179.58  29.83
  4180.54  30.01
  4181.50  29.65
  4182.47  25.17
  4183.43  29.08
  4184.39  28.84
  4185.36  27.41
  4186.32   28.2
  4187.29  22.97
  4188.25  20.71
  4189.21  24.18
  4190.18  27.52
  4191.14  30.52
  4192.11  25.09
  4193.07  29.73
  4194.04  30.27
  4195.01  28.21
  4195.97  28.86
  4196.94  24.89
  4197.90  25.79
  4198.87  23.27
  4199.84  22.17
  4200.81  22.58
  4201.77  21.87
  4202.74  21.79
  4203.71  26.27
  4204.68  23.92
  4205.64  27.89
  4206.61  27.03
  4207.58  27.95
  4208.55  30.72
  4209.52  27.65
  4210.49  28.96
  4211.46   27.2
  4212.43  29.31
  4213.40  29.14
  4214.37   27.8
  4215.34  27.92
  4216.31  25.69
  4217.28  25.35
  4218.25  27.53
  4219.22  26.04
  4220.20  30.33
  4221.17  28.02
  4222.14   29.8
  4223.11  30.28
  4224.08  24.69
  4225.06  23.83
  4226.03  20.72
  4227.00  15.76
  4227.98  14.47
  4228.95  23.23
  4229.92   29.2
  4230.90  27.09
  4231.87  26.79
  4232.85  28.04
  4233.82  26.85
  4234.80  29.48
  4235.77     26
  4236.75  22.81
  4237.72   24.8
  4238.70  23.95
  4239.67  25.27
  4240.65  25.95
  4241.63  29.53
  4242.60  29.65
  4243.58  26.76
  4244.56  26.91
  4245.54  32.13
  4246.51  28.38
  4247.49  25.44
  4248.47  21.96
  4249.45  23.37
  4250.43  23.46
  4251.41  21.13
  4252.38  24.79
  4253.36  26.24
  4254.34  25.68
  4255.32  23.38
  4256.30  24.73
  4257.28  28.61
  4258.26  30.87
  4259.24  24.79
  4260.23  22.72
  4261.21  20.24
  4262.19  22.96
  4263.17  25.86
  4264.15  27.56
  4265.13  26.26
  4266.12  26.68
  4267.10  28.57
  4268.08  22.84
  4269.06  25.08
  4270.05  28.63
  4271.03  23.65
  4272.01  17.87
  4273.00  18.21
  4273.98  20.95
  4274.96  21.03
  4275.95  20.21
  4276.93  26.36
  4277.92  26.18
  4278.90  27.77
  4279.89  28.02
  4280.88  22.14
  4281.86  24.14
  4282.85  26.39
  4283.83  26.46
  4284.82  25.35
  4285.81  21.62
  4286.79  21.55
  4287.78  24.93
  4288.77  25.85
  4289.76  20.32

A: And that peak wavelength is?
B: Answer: 4245.54 AA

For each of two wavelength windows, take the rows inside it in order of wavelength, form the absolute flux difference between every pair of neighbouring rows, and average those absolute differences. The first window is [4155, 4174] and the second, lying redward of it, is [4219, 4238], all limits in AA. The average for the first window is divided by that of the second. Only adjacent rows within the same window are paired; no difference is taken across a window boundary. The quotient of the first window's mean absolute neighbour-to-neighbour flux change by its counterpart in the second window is 0.60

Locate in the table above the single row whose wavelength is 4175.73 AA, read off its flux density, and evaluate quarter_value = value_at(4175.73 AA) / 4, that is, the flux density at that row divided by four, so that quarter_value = 6.15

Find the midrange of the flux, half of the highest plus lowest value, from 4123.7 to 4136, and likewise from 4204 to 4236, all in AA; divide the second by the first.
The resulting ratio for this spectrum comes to 0.89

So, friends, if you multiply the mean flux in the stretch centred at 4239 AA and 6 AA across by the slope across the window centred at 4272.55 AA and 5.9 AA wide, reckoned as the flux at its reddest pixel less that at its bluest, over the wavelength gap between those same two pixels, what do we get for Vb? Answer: -39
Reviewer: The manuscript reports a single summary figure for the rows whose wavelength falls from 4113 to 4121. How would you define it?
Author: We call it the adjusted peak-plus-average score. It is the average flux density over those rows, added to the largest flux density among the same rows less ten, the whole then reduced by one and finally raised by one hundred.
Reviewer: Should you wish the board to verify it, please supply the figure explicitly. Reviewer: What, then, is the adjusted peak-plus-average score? 148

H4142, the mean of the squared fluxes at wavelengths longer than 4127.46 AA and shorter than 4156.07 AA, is 750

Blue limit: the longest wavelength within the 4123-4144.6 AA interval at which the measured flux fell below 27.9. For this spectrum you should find 4144.12 AA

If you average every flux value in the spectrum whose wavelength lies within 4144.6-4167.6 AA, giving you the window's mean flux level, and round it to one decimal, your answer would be 28.1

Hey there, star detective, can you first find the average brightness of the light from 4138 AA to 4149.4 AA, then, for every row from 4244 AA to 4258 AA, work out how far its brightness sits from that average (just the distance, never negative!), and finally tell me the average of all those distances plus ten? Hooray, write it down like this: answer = 13.1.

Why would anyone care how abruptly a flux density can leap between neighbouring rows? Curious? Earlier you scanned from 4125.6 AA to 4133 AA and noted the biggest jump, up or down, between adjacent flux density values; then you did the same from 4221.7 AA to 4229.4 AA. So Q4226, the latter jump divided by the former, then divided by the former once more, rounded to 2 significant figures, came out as 0.94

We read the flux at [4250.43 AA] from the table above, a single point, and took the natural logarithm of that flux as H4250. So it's 3.16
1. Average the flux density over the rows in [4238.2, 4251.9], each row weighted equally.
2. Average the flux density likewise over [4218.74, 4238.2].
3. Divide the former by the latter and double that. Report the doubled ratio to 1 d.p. 2.0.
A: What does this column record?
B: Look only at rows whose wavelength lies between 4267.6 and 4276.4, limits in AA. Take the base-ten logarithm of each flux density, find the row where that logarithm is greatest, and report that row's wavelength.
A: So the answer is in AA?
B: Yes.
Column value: 4270.05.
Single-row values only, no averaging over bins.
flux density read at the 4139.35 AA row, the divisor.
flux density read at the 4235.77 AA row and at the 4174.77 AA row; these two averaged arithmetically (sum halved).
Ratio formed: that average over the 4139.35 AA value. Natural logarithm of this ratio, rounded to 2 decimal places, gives -0.15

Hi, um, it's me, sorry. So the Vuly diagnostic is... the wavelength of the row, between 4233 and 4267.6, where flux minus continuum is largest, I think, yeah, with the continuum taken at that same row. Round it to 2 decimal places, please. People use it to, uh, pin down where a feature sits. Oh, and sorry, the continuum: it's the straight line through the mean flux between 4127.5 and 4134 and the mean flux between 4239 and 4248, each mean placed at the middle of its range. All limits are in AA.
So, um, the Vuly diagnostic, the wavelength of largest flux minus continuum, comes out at 4245.54 AA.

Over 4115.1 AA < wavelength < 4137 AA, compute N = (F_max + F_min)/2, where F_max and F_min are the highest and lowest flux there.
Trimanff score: 26.3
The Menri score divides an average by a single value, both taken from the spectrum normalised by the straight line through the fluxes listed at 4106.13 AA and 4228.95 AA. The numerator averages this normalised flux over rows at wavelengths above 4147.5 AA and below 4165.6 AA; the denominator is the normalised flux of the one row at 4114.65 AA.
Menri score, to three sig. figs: 1.14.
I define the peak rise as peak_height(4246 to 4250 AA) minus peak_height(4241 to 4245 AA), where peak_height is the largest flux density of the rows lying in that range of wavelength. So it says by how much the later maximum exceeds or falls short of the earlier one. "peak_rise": -1.3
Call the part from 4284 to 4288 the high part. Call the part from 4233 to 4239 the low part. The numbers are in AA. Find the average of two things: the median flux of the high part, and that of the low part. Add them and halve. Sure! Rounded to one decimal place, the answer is 24.3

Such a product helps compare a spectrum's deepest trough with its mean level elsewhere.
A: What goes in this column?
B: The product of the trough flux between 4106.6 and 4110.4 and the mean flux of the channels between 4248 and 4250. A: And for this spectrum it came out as 536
